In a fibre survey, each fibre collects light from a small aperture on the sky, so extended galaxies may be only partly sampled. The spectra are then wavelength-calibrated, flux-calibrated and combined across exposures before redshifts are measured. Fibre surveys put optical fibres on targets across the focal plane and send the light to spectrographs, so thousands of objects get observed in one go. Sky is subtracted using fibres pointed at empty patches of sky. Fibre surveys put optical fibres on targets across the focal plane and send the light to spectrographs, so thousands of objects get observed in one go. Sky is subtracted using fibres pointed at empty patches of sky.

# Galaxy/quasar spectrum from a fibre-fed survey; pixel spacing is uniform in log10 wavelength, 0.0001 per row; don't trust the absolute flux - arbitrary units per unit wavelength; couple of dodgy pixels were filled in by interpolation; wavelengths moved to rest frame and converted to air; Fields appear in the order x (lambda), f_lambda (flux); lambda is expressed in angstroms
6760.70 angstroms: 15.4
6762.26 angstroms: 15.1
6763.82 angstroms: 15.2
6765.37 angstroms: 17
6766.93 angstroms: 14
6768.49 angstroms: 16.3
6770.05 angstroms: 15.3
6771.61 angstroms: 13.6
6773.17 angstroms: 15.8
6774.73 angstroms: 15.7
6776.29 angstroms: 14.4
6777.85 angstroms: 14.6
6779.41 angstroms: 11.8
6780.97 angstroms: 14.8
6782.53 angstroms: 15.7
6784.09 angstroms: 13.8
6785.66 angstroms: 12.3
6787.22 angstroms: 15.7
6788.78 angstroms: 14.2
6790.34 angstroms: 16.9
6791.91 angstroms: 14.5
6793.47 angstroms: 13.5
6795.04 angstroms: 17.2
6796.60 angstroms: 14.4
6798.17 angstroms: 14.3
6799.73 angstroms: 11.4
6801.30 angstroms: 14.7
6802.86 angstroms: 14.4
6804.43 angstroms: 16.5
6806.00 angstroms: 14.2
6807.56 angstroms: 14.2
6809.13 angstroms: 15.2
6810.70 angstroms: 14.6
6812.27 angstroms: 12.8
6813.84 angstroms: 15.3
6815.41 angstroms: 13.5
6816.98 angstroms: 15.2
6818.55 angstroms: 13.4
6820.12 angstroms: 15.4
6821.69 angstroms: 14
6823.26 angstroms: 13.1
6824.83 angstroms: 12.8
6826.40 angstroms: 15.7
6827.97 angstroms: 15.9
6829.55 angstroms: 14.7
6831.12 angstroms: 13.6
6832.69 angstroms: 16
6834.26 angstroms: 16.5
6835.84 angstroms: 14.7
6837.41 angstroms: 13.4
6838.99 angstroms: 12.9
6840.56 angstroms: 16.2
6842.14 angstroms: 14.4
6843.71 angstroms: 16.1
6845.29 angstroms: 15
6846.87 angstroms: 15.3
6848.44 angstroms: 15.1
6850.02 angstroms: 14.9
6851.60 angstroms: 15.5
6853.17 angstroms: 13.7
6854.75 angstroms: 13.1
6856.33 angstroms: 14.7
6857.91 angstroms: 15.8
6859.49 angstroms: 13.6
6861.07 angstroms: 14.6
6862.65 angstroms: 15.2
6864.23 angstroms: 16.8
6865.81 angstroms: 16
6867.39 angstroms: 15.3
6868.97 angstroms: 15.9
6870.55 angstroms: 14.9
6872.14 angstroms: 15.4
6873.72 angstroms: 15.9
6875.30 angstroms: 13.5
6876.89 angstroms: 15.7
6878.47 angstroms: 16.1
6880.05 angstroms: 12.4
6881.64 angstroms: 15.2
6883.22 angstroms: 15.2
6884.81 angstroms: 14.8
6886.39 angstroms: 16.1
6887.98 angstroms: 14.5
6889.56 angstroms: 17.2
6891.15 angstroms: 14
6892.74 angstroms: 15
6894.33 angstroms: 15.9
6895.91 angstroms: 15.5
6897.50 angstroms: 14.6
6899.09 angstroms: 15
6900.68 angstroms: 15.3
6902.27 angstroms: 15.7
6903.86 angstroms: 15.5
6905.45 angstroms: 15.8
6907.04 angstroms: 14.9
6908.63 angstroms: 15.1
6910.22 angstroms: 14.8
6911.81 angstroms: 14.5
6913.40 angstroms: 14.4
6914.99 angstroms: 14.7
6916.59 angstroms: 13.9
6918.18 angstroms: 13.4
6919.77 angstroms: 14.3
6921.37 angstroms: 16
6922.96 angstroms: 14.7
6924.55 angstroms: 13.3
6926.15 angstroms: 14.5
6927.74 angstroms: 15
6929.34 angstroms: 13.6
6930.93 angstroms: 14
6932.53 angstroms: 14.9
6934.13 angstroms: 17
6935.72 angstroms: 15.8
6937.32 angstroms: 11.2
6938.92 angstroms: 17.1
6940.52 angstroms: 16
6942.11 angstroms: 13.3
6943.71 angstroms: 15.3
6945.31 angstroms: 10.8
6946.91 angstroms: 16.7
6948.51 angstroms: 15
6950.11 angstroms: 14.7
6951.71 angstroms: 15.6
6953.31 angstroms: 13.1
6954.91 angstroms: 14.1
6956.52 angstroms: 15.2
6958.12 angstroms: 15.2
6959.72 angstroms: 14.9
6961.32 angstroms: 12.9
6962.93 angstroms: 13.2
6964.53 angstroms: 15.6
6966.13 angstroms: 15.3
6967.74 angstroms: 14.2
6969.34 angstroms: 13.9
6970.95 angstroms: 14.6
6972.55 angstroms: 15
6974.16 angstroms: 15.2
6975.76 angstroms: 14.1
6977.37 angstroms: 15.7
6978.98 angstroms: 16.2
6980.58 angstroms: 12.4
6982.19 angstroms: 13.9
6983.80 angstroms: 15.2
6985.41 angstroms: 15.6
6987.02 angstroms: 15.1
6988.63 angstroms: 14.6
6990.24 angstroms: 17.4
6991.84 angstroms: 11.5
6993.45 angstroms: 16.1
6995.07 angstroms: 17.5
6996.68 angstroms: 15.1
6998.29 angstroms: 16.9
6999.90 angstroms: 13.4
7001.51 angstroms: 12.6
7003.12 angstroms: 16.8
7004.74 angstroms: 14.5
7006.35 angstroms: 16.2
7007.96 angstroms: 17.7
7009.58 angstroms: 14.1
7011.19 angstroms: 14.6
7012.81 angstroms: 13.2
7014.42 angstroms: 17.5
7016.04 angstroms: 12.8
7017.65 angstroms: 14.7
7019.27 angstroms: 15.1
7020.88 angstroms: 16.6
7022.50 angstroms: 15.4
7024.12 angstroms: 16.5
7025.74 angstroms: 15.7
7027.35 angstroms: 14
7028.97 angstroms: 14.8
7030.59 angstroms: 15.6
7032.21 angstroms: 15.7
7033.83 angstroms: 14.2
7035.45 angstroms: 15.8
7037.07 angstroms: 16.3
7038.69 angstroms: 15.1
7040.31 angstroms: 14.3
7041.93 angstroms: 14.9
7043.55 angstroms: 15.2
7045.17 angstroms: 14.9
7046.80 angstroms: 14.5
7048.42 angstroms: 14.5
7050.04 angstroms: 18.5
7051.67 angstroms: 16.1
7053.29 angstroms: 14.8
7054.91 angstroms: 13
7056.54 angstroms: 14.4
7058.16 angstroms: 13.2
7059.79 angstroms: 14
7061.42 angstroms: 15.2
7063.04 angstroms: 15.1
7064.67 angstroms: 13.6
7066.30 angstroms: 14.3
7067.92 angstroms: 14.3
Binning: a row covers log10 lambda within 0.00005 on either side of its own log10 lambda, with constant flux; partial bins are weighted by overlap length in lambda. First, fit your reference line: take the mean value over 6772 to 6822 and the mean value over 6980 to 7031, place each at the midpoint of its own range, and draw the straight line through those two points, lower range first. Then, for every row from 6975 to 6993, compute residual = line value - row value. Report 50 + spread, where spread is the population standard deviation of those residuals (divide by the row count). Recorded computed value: 51.6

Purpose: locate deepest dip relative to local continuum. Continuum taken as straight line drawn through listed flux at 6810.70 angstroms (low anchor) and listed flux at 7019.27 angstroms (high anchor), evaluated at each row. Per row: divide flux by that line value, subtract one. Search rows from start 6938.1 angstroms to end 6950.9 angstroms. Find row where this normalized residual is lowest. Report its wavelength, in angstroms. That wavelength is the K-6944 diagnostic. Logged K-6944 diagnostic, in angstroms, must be 6945.31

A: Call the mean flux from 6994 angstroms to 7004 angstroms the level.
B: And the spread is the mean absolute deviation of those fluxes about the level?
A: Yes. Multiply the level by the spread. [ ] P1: 26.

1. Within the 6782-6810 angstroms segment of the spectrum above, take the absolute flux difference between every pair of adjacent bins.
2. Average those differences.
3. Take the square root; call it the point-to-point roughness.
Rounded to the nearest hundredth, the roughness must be 1.39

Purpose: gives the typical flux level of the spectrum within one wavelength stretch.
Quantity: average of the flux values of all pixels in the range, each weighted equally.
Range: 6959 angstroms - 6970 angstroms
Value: 14.3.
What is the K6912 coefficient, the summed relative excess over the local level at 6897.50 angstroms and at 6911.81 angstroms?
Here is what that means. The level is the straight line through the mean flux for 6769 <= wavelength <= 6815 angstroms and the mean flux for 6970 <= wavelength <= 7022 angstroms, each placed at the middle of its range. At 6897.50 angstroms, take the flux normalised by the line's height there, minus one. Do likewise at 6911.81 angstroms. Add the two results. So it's -0.04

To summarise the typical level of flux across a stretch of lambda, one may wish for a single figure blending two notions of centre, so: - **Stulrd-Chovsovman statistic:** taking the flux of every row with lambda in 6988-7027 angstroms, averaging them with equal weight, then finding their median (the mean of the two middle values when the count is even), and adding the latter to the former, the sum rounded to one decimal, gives 30.5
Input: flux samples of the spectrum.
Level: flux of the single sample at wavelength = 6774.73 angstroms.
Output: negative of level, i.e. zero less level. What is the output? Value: -15.7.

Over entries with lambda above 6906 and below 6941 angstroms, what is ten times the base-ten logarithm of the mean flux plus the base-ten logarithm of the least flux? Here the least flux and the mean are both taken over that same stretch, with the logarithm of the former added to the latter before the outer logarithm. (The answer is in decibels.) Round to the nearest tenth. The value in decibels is 12.0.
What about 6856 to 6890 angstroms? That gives 12.1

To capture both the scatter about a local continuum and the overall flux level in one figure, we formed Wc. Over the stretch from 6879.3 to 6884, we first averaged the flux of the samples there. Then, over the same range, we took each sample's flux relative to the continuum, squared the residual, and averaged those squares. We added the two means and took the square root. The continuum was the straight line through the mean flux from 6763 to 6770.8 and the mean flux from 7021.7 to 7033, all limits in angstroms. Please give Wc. 4.18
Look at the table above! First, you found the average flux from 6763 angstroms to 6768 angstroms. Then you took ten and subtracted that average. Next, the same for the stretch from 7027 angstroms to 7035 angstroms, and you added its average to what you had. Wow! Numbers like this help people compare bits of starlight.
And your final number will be 9.5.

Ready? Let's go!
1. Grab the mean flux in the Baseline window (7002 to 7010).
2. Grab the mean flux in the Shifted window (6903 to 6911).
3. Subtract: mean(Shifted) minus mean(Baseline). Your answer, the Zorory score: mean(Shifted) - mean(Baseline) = -0.6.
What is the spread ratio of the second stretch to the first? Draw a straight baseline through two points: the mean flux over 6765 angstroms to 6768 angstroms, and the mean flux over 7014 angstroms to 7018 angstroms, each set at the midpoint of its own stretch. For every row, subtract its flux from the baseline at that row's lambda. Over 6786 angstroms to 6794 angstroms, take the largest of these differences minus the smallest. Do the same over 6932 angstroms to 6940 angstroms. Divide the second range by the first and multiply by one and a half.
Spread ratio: 2.6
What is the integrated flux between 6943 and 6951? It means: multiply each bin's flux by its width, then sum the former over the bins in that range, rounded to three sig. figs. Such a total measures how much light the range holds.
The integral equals 116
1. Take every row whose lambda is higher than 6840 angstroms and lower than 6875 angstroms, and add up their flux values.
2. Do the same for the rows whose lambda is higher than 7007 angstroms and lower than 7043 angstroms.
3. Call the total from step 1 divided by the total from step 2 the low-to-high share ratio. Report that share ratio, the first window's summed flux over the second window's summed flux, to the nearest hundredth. 1.00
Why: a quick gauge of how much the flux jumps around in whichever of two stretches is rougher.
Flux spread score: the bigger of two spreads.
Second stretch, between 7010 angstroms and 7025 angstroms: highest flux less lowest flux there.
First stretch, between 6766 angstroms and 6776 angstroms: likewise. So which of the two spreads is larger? 4.7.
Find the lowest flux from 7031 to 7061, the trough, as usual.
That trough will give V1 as 13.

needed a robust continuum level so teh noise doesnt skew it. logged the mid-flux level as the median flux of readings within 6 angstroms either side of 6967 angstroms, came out 14.4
